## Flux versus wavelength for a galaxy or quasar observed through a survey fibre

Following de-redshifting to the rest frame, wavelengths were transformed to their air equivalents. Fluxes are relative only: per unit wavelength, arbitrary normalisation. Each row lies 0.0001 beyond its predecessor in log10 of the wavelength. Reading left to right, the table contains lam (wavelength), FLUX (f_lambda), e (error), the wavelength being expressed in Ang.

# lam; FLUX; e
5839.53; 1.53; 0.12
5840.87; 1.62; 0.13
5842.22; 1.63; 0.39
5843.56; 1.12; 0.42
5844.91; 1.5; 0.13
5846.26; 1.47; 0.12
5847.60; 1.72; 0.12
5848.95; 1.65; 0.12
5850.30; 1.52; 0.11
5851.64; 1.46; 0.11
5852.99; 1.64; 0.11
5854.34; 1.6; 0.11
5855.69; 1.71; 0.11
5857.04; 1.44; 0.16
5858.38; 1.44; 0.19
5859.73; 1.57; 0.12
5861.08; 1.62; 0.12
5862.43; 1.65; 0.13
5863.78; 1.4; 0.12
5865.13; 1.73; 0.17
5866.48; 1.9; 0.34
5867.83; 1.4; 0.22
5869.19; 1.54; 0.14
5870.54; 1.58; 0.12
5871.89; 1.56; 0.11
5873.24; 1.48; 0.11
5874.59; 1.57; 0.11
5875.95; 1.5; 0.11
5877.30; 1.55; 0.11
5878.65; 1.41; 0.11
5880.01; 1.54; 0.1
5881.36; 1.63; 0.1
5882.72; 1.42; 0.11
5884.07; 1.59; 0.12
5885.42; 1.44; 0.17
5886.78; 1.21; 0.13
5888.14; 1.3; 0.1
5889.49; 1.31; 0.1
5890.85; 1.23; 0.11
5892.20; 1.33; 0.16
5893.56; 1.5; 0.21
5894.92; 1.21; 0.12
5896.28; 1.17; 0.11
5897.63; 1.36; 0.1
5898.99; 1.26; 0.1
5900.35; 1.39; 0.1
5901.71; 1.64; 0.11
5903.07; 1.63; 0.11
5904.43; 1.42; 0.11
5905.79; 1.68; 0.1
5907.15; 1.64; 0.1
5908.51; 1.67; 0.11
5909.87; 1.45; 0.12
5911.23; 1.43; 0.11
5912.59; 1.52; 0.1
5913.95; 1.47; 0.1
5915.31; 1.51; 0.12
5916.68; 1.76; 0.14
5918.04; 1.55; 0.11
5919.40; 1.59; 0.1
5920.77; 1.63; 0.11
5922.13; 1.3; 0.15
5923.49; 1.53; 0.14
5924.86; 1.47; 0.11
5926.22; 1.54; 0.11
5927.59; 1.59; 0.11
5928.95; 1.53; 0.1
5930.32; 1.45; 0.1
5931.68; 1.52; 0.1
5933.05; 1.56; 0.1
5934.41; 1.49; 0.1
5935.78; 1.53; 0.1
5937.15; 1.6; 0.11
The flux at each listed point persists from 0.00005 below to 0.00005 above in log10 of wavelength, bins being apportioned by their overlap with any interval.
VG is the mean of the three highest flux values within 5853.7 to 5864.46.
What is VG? 1.66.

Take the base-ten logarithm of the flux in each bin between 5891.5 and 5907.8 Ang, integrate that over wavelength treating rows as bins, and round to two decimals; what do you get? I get 2.51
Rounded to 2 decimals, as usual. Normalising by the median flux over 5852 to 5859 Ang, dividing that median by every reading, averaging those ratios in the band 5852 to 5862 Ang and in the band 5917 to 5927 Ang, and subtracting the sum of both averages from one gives -1.08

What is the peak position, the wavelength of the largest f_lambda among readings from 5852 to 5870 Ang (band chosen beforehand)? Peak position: 5866.48 Ang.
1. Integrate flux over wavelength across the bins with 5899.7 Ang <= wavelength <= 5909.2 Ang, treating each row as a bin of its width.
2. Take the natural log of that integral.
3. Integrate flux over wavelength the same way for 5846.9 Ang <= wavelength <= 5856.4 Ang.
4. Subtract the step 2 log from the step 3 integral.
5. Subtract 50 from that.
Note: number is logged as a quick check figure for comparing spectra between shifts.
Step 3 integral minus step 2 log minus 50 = -37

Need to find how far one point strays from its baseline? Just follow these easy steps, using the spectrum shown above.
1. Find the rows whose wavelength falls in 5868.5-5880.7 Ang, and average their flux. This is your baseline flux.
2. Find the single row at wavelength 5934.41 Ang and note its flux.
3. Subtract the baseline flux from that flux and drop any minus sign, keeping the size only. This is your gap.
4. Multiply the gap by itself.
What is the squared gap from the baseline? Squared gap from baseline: 0.001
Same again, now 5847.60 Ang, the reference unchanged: 0.038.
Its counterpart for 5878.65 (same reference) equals 0.013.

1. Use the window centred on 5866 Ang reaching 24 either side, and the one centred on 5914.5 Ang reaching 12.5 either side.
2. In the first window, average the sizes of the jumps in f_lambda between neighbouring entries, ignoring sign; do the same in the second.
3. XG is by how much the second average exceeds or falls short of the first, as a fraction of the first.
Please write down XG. -0.13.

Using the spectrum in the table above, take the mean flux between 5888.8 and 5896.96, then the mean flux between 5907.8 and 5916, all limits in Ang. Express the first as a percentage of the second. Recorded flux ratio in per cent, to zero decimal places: 86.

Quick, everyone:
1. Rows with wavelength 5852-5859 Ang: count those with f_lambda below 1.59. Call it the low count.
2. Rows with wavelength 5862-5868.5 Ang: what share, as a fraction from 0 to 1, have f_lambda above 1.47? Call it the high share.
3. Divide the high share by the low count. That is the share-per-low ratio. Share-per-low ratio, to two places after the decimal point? 0.30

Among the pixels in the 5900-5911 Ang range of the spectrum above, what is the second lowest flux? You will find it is 1.42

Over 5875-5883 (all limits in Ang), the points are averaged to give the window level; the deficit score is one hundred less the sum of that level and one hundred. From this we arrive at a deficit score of -1.51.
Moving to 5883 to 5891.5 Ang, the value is -1.35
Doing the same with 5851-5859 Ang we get -1.55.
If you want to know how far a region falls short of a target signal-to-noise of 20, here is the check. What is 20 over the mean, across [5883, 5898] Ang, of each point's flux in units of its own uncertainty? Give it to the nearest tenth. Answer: 1.9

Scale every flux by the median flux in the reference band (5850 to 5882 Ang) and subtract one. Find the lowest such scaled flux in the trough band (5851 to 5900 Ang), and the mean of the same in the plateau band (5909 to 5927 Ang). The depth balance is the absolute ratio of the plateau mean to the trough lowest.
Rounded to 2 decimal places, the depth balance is 0.09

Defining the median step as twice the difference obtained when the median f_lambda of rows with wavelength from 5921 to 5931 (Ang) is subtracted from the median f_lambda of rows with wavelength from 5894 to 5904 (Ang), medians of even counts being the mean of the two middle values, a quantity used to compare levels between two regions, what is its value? -0.3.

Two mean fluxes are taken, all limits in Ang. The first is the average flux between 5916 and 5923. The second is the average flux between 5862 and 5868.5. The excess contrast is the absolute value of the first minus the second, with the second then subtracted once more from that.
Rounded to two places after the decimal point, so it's -1.57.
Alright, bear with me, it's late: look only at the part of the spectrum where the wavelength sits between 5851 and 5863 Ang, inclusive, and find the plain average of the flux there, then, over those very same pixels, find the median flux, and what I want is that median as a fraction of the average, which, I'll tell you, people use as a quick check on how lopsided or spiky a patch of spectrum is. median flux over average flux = 1.02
